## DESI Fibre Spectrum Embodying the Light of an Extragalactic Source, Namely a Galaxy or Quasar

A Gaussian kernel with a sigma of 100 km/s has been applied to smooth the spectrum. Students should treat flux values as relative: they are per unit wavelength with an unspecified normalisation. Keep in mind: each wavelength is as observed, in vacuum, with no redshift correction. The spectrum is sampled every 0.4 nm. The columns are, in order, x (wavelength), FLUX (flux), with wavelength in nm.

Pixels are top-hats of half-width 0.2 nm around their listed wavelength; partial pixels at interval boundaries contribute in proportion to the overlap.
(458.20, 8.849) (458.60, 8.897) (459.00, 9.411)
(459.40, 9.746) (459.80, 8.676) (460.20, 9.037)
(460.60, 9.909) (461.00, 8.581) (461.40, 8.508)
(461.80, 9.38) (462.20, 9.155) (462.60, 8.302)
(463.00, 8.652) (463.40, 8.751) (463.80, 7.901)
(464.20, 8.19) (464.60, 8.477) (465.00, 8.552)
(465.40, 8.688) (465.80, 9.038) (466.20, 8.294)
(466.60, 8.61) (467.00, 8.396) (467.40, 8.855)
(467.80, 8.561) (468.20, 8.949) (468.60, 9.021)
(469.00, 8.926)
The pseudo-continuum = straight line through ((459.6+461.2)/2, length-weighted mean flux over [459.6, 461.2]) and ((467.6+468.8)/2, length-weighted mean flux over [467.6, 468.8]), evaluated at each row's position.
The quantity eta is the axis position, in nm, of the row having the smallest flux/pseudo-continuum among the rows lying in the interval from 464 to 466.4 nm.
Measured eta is 464.20 nm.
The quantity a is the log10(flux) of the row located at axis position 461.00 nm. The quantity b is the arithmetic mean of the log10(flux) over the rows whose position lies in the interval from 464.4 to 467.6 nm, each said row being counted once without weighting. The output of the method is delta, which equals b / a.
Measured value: 1.002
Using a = 0.934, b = 0.935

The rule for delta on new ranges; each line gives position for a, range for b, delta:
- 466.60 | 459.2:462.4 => 1.026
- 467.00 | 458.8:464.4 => 1.025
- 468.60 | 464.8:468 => 0.979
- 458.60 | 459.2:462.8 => 1.006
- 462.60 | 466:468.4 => 1.017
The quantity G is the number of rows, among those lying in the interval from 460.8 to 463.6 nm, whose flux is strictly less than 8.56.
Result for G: 2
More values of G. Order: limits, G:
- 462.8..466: 4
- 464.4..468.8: 4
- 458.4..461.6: 1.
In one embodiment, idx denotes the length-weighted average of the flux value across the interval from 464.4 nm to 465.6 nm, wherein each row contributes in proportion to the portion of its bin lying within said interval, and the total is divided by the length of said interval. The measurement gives 8.57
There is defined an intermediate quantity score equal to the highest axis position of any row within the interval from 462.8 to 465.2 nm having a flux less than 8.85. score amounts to 465.00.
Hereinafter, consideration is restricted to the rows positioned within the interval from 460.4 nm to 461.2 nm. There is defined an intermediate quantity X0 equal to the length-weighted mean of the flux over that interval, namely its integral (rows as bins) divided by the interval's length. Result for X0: 9.2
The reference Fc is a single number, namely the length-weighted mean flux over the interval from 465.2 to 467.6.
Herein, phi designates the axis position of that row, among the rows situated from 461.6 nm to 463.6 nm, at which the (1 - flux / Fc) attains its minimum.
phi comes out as 461.80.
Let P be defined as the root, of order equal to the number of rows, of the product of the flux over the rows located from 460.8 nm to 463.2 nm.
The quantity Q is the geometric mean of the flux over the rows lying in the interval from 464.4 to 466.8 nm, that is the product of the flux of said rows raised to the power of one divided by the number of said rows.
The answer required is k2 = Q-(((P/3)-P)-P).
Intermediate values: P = 8.75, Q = 8.6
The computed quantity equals 23.2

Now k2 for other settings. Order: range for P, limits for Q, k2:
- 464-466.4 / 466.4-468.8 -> 23.0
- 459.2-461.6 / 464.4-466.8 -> 23.7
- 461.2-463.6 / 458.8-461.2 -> 23.9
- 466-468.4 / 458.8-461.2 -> 23.6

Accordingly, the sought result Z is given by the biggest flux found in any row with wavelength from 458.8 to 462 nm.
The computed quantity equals 9.909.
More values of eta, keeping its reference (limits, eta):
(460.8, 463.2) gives 462.60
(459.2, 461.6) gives 461.40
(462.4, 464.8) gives 463.80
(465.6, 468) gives 466.20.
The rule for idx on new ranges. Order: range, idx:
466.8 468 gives 8.60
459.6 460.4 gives 8.86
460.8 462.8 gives 8.79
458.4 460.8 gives 9.28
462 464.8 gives 8.49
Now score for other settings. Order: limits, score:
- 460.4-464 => 463.80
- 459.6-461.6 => 461.40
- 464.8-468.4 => 467.80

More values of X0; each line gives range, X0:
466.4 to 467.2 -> 8.5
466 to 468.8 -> 8.7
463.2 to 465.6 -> 8.4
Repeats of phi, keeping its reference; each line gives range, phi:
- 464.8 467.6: 465.80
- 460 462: 460.60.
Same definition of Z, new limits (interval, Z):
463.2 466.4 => 9.038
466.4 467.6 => 8.855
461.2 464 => 9.38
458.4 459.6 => 9.746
